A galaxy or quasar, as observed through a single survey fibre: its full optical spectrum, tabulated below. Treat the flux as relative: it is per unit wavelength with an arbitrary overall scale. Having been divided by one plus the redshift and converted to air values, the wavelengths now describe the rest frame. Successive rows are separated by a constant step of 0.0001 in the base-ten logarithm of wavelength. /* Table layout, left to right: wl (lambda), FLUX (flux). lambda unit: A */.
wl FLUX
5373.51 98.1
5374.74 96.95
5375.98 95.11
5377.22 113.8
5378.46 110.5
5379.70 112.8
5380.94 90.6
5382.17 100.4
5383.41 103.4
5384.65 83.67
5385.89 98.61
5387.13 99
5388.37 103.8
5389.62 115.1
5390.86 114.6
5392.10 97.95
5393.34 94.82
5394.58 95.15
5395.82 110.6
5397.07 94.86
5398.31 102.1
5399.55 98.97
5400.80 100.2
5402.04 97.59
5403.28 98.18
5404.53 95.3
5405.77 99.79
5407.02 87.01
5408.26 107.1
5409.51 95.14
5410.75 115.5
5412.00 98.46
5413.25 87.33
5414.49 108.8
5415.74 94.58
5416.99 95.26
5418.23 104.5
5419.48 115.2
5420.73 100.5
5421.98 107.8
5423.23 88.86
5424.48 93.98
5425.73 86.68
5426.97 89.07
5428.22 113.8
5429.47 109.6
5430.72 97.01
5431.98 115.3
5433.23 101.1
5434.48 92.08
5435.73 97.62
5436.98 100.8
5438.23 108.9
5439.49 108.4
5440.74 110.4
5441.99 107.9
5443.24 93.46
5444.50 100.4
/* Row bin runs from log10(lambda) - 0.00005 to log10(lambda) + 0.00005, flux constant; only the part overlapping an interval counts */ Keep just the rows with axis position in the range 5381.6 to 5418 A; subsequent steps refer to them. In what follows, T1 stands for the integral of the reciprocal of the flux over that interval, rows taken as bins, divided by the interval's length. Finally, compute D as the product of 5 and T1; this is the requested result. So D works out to 0.0504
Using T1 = 0.0101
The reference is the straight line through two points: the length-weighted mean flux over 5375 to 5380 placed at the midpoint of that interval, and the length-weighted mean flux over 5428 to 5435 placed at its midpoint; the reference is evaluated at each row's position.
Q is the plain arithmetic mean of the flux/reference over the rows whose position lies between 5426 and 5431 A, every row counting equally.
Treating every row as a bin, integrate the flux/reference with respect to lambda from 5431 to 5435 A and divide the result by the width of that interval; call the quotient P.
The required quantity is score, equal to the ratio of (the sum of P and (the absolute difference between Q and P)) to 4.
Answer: 0.246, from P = 0.982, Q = 0.98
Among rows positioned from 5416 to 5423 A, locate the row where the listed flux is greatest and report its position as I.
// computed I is 5419.48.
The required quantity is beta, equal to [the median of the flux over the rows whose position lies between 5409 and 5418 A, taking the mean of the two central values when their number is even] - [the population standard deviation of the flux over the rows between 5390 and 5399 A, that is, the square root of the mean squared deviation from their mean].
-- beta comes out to 87.7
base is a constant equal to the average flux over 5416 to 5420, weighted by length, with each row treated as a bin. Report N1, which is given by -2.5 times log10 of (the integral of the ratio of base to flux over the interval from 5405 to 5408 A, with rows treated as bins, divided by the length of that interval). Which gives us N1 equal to -0.103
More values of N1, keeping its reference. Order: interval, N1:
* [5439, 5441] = 0.054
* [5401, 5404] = -0.062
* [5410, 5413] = -0.008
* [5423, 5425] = -0.134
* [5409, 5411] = -0.011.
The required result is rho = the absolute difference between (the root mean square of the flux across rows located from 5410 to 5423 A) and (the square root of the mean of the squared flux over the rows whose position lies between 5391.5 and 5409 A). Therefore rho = 4.5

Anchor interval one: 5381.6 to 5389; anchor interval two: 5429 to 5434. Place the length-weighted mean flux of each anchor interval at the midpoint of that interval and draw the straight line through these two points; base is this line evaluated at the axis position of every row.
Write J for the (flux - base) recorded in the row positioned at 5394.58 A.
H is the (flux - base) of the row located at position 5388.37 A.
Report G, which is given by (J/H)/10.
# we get -0.08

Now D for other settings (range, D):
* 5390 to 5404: 0.0499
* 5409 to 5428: 0.0509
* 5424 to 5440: 0.0498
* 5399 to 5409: 0.0512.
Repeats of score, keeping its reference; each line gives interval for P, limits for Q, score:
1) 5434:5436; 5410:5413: 0.254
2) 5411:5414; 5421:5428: 0.235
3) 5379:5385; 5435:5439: 0.246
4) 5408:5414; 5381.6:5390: 0.241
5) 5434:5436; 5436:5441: 0.257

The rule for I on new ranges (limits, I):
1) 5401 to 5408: 5405.77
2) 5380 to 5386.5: 5383.41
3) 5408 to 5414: 5410.75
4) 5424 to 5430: 5428.22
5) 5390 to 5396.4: 5390.86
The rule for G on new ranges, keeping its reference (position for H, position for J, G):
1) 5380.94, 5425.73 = 0.26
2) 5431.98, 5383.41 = 0.06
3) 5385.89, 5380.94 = -1.33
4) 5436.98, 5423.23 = 0.29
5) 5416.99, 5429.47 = -0.06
